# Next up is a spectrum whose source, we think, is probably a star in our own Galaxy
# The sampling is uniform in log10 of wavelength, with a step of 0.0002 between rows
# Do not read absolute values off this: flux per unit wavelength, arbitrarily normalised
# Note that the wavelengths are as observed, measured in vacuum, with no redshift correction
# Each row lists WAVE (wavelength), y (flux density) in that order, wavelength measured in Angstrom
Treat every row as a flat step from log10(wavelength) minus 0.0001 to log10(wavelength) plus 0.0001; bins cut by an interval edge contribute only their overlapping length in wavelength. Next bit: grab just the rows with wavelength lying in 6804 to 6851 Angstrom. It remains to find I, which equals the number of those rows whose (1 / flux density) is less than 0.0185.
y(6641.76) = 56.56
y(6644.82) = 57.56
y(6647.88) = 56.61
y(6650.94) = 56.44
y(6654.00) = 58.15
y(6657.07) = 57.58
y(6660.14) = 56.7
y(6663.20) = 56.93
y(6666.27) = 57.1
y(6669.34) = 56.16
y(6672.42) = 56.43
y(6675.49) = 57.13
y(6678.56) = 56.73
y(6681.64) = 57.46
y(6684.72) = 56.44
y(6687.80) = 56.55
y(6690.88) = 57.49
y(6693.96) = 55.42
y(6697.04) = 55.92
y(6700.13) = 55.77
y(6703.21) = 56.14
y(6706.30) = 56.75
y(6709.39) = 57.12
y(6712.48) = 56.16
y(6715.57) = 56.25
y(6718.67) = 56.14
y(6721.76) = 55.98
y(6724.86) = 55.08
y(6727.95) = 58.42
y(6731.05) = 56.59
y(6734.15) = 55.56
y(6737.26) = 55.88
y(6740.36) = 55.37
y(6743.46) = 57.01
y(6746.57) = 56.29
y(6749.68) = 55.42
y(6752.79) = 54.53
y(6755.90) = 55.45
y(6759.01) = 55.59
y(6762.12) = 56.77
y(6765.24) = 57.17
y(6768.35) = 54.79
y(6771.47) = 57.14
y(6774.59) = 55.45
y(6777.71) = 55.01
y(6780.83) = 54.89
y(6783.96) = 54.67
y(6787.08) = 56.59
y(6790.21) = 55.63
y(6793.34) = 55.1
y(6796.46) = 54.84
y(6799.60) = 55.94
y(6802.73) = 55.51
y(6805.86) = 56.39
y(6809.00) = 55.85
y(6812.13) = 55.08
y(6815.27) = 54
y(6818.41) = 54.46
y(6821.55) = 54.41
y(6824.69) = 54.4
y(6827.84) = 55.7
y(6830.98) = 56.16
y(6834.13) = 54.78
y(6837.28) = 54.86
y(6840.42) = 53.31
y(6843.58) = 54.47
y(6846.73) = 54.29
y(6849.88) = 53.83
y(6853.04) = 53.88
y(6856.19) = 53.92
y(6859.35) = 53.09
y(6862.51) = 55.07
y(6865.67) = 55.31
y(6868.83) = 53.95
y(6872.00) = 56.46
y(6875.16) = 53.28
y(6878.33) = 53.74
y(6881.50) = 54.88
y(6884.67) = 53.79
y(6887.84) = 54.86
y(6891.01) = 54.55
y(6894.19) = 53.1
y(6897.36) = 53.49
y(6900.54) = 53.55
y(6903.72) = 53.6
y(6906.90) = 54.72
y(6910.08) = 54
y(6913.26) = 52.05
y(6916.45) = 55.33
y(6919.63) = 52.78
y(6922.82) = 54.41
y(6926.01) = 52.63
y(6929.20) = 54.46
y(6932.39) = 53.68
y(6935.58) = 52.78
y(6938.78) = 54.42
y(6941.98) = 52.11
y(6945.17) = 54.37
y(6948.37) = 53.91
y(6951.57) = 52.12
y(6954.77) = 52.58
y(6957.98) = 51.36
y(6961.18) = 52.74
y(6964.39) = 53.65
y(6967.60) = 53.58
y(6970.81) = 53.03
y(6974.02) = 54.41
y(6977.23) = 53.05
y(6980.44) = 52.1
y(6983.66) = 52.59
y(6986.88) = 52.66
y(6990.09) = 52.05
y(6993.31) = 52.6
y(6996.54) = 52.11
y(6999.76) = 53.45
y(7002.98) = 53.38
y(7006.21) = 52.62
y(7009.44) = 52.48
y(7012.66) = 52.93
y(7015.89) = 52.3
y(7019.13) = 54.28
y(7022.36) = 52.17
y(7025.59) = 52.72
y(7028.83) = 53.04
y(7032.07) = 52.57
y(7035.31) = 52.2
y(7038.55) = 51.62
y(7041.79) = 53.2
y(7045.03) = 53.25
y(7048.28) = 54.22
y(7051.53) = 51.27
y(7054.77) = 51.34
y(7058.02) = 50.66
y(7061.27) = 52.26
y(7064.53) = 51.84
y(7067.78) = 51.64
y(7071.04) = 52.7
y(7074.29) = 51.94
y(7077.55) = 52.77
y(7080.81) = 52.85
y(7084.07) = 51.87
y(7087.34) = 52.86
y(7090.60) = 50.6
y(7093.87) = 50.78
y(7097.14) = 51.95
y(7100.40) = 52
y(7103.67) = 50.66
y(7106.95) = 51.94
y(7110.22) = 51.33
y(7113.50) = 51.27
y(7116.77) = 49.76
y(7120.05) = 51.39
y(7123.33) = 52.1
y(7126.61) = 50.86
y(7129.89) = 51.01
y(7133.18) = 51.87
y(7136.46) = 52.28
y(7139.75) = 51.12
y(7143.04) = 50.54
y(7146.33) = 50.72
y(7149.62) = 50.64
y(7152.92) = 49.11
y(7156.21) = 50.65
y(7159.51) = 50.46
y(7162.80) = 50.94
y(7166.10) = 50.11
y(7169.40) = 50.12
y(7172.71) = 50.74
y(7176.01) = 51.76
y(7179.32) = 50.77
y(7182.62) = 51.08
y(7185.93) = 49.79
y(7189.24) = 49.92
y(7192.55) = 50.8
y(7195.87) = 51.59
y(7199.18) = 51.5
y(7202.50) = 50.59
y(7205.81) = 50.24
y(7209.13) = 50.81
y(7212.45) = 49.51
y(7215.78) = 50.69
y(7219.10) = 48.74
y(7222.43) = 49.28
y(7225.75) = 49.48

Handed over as 12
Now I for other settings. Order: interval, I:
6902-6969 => 6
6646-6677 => 10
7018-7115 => 2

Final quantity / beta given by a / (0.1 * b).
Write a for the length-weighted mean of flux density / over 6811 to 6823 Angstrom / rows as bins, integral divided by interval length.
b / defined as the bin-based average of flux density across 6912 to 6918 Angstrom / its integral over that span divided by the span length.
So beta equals 10.1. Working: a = 54.5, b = 53.7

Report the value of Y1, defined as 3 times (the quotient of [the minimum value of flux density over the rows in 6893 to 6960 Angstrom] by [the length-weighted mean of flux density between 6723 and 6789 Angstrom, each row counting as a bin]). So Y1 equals 2.8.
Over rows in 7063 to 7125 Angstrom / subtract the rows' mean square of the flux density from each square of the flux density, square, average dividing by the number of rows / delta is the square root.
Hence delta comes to 84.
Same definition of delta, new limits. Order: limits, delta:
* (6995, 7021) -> 72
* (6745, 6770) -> 97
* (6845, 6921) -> 102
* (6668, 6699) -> 71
